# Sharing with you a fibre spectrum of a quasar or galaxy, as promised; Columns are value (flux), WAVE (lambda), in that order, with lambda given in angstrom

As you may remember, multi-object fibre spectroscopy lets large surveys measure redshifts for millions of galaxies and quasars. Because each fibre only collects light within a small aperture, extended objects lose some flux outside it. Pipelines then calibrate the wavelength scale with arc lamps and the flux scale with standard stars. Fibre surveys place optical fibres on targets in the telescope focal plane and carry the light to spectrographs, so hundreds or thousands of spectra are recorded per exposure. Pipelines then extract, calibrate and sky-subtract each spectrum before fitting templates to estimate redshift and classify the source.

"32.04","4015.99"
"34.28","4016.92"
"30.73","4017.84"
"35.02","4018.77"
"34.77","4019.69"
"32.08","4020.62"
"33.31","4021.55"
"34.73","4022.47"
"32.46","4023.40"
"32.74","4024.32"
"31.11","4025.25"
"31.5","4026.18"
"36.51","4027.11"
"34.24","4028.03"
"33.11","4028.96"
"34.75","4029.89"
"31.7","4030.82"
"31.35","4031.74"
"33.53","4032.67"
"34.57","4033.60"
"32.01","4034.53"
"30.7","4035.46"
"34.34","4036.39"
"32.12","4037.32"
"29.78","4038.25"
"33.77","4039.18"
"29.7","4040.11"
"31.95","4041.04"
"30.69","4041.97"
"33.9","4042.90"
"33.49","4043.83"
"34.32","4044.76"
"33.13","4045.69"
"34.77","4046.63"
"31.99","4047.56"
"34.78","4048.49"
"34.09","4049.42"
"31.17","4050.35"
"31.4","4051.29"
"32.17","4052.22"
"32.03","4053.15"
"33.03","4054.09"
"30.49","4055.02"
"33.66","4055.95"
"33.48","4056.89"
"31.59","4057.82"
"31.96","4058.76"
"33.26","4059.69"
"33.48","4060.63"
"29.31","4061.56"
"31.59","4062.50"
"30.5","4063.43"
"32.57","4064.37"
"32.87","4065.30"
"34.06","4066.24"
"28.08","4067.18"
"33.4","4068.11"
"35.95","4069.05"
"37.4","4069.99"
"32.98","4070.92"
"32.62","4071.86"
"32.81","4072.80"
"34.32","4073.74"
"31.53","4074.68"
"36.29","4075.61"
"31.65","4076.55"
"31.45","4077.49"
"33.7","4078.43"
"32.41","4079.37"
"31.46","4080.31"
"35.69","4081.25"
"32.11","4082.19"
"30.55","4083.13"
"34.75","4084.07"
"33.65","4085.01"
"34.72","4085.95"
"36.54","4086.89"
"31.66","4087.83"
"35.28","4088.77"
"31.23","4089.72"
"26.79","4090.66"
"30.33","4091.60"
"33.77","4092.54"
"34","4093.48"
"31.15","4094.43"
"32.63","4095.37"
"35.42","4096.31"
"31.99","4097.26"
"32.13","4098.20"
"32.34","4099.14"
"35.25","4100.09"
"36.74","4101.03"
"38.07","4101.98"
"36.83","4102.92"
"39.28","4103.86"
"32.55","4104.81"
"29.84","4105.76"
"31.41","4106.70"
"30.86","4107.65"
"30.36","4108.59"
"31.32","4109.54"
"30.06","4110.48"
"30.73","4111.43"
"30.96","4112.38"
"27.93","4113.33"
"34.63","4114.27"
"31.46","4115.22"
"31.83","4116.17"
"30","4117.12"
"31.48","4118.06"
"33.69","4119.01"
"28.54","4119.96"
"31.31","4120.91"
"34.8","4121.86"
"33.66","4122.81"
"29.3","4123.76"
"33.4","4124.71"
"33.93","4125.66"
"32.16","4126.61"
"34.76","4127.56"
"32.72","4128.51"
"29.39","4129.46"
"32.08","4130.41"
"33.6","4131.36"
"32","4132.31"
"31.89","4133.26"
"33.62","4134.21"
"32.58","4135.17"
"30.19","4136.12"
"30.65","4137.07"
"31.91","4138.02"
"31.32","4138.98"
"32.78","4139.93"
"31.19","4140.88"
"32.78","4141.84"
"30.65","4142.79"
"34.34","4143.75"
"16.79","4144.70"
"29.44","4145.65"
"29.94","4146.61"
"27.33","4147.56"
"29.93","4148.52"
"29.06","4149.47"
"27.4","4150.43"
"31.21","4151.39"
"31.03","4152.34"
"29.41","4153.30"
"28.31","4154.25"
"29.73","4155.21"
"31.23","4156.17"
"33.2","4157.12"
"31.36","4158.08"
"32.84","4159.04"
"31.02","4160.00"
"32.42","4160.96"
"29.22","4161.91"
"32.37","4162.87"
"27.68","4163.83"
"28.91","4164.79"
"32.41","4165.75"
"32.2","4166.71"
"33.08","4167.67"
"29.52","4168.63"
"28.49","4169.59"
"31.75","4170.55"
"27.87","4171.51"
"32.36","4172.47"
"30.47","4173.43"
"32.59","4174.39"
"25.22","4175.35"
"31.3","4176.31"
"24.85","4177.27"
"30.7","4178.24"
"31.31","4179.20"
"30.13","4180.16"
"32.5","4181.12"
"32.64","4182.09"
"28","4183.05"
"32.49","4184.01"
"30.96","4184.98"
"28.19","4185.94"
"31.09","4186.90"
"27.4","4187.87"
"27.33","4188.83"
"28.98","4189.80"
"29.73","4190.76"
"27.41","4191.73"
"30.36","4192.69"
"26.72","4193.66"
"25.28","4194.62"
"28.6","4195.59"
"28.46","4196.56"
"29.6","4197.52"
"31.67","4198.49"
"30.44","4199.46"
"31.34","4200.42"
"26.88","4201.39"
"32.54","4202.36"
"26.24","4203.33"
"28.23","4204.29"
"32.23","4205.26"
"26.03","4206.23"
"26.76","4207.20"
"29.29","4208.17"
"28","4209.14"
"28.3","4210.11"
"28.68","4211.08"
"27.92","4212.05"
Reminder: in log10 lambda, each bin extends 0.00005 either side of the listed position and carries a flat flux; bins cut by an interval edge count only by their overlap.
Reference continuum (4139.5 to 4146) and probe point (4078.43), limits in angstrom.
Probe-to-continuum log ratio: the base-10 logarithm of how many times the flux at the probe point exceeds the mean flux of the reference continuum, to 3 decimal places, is 0.055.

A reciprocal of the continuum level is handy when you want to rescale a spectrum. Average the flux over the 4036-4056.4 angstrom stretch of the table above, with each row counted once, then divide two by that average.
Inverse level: 0.0614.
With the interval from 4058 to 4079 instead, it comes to 0.0610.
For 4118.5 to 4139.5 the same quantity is 0.0622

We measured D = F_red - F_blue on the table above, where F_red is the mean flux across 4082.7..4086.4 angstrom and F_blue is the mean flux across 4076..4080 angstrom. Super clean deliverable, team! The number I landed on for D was 1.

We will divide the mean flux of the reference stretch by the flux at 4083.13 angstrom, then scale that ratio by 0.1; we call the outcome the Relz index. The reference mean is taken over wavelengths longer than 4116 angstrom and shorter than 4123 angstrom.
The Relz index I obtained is 0.104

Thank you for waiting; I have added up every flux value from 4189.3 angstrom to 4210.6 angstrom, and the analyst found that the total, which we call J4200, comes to 633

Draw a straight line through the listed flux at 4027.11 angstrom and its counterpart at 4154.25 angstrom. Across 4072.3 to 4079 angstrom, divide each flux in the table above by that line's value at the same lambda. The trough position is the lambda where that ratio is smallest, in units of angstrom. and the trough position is 4074.68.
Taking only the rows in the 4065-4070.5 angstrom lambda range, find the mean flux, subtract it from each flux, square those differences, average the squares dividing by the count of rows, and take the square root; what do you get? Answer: 2.9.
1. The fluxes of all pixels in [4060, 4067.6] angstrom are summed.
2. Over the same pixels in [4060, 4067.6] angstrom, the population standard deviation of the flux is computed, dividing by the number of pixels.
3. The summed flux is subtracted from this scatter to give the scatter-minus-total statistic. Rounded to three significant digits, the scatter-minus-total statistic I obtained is -250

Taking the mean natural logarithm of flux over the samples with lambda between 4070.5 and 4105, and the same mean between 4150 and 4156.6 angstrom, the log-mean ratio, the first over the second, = 1.03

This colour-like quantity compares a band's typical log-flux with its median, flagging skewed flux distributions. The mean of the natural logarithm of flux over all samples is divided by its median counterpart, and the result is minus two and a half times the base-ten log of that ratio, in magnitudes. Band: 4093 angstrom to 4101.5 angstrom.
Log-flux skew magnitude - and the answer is -0.008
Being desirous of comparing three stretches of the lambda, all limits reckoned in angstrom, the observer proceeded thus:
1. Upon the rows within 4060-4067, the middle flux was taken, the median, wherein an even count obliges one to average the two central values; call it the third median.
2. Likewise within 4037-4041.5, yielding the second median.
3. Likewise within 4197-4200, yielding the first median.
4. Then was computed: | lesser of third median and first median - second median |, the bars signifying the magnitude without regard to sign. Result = 1.5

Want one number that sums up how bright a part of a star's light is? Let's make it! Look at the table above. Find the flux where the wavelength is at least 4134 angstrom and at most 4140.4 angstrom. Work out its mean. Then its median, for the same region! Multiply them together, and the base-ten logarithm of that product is 3.01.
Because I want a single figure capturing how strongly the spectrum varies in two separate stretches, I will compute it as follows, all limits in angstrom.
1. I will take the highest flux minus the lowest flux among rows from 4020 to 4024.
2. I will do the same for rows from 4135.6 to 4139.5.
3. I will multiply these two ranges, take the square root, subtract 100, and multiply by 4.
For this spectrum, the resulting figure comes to -391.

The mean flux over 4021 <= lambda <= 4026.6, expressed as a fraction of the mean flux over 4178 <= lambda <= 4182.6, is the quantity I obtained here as 1.04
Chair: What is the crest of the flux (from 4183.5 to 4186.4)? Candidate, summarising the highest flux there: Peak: 32.49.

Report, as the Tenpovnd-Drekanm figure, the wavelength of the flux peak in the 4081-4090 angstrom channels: 4086.89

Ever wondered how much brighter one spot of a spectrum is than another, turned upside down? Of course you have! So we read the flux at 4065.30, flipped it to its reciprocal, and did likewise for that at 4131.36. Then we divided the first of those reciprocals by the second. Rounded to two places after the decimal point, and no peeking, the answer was 1.02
